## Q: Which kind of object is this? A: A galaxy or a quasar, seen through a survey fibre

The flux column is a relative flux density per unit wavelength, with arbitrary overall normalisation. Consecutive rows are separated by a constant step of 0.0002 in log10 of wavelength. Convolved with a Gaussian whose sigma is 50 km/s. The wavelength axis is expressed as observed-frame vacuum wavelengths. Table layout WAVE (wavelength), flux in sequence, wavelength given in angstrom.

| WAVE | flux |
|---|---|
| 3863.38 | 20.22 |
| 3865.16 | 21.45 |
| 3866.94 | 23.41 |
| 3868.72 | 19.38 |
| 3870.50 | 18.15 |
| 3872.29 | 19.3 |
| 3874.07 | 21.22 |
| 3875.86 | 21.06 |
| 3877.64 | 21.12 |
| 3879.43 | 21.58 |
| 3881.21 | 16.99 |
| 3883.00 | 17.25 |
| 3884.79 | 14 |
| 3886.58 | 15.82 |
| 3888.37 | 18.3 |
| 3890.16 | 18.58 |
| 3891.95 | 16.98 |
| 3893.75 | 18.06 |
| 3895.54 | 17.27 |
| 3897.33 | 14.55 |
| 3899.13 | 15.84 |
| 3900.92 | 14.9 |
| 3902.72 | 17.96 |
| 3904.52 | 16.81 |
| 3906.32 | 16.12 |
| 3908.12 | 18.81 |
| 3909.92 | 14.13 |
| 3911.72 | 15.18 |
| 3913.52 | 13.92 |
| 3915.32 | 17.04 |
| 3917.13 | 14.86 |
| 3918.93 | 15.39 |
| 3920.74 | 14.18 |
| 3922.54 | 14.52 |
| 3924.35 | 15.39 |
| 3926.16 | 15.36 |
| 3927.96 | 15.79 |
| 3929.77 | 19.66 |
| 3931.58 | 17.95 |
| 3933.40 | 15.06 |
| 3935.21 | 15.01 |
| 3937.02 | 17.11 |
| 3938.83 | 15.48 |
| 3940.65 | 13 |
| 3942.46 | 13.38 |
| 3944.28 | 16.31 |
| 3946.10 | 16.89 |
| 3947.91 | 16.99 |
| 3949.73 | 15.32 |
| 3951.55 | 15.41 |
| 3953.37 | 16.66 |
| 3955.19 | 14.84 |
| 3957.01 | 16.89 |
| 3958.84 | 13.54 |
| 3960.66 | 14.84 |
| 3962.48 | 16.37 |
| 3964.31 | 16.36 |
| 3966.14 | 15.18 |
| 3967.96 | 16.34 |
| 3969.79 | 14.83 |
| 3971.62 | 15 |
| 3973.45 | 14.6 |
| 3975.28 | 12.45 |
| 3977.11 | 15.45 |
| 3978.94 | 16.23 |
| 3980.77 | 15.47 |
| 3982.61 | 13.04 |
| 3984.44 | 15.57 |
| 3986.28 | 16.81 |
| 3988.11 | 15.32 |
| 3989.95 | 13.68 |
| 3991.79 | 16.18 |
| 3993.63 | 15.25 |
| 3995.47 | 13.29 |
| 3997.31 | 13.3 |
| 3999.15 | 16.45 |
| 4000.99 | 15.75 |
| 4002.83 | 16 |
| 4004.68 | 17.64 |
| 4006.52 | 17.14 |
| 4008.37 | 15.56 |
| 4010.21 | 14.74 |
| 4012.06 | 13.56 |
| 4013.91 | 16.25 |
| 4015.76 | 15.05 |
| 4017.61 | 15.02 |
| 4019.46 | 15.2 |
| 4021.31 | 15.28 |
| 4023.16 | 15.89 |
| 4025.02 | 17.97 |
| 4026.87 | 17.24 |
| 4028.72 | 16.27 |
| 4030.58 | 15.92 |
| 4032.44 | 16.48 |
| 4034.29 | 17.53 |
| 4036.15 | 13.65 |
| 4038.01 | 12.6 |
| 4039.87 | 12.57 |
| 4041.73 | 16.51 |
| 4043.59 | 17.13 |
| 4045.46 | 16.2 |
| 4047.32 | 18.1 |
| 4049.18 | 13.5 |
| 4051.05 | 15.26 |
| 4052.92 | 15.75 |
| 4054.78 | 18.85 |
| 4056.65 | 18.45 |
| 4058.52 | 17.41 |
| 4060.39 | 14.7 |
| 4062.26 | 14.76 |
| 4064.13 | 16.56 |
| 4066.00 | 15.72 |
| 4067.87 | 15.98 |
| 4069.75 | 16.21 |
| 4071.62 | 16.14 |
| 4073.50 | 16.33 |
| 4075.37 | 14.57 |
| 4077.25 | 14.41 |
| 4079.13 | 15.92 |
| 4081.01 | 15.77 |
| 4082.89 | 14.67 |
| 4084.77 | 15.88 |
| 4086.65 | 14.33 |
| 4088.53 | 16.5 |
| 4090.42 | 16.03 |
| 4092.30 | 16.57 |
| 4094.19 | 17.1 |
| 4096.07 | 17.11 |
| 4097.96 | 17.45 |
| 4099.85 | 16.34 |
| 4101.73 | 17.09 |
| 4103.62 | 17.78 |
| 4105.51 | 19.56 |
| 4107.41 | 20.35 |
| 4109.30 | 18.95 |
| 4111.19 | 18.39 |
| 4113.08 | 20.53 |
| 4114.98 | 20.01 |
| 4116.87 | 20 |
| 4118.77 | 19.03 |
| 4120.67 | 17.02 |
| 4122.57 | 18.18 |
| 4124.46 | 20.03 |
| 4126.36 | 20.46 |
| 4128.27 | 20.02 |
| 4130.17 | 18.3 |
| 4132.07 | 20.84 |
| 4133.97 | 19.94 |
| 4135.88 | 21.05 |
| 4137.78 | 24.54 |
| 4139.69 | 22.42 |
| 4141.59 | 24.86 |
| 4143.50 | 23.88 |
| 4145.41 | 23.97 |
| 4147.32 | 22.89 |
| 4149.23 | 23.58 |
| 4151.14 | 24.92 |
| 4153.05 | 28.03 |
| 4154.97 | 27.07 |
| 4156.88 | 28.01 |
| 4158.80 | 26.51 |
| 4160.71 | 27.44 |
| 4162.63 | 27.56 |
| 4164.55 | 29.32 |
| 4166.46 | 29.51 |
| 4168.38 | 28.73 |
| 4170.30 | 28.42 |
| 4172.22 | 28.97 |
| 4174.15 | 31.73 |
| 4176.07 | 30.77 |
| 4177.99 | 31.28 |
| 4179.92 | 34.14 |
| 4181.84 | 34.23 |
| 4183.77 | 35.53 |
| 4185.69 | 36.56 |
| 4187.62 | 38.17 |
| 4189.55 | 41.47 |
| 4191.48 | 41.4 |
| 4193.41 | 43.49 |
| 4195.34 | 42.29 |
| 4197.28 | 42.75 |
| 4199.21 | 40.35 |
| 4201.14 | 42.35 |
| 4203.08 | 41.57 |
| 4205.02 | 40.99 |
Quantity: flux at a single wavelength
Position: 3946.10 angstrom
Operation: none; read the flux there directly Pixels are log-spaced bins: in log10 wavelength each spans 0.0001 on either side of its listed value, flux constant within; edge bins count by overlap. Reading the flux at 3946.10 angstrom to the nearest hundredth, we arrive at 16.89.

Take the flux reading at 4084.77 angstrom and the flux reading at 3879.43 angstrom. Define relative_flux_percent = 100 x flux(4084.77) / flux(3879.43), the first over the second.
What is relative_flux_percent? 74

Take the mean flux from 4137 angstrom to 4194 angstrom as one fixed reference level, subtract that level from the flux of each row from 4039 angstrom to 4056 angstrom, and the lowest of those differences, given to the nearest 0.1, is -17.4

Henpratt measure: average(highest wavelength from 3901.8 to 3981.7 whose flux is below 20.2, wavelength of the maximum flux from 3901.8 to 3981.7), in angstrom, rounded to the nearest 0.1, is 3955.3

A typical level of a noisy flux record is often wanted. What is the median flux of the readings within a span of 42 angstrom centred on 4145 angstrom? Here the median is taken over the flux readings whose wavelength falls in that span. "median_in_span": 23.9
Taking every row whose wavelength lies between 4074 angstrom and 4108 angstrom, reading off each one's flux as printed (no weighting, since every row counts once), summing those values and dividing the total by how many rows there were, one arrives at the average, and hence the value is 16.5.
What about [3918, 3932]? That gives 16.0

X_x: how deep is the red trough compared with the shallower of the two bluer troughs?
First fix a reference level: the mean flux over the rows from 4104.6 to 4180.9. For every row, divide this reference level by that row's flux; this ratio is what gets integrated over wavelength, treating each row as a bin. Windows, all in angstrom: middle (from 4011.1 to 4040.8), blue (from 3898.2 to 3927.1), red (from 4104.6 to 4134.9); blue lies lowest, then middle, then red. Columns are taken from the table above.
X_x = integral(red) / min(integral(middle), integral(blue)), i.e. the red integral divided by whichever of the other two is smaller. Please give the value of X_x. 0.84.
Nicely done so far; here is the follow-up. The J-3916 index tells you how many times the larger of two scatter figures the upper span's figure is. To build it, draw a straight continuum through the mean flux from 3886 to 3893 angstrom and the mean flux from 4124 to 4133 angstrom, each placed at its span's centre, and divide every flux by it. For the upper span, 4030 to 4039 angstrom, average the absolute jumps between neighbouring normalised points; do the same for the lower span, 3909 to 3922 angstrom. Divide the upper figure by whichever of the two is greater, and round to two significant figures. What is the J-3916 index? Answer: 0.98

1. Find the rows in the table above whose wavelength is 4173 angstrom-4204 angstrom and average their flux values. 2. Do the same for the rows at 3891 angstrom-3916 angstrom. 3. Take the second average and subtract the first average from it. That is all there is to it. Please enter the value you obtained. -22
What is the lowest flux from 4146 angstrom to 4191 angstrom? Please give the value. 22.89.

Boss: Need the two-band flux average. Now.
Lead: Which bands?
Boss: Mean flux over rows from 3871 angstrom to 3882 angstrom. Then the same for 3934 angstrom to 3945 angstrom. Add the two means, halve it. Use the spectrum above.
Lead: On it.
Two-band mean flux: 17.6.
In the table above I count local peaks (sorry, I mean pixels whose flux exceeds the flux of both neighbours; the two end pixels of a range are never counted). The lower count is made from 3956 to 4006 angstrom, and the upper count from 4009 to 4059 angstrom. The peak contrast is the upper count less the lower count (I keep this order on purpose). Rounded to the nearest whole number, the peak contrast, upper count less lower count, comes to -1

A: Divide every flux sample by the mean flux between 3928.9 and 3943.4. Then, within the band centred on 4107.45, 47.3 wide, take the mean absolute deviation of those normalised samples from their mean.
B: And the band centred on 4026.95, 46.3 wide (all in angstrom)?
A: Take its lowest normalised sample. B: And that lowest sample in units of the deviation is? 8.6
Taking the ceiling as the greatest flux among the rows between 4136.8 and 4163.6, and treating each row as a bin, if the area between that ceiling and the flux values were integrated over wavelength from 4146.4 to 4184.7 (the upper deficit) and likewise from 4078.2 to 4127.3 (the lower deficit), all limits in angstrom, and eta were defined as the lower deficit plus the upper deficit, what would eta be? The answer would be 471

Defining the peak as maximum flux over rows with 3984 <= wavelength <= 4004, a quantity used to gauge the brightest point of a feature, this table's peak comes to 16.81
